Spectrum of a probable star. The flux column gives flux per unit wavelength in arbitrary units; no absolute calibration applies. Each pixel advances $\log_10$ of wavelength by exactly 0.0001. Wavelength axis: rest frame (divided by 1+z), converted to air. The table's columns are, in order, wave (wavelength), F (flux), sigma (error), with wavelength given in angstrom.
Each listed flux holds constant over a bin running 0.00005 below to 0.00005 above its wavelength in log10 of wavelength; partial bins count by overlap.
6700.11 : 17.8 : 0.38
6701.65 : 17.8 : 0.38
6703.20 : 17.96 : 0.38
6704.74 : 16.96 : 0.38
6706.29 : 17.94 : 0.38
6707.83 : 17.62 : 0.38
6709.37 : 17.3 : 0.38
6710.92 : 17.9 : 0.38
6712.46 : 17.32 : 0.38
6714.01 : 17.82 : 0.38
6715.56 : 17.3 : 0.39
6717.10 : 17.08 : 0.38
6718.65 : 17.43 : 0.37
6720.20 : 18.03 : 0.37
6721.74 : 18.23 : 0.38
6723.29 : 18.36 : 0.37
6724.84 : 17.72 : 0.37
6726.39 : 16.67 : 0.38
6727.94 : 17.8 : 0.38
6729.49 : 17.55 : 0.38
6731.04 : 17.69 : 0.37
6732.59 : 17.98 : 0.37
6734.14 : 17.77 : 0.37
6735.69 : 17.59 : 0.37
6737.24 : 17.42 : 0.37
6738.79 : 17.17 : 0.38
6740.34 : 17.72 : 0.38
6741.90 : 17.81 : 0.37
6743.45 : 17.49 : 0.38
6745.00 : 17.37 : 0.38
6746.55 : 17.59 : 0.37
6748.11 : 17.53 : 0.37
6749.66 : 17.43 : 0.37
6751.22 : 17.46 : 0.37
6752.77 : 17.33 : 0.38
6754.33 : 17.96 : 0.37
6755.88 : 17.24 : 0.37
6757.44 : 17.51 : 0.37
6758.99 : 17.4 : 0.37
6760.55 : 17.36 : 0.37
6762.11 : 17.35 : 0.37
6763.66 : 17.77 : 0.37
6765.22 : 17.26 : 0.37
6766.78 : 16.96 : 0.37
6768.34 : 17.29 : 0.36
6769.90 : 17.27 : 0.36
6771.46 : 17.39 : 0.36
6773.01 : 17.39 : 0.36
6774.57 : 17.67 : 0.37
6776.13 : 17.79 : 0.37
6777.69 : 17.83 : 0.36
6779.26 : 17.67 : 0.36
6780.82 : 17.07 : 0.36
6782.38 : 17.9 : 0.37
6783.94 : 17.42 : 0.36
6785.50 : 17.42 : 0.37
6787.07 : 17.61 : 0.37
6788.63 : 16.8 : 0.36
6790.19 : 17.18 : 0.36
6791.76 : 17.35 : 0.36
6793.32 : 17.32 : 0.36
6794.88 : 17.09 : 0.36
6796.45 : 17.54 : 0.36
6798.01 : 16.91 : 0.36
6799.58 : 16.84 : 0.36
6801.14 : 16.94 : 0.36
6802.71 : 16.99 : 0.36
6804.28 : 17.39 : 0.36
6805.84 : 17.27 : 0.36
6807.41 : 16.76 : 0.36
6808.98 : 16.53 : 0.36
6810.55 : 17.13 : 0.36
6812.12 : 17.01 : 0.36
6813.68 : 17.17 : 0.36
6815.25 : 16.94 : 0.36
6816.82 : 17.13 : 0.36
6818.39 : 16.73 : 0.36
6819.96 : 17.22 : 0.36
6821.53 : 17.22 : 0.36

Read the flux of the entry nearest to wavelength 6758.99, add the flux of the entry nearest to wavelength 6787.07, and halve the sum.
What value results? 17.5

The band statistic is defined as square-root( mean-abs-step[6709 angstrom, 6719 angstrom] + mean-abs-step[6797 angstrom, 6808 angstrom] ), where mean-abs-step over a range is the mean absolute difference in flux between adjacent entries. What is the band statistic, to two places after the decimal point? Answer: 0.82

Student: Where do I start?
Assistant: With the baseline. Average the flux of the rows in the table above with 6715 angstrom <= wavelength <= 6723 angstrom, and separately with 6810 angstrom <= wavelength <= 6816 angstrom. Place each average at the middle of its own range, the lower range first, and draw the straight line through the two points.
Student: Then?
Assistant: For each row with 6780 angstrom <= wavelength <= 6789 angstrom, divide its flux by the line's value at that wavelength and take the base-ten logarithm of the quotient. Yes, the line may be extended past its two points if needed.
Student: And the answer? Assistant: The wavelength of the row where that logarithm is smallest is 6788.63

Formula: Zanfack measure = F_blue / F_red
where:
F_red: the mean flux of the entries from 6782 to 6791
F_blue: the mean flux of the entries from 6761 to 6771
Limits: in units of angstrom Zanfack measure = 1.00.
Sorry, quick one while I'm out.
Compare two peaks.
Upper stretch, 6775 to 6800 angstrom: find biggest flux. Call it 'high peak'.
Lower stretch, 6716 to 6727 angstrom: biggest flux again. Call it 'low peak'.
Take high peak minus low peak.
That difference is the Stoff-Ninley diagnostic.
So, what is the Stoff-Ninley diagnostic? -0.5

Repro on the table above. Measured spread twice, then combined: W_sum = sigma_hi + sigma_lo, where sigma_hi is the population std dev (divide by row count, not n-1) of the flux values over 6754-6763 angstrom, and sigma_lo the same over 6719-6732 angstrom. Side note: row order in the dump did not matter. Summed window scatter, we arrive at 0.72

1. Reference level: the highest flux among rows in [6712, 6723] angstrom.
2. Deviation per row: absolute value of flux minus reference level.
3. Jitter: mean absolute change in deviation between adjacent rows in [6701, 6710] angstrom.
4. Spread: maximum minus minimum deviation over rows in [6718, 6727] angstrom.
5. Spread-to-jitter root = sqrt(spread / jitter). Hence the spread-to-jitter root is 1.7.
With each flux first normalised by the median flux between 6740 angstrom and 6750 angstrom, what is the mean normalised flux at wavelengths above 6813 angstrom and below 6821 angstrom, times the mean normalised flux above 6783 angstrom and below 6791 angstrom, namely 0.96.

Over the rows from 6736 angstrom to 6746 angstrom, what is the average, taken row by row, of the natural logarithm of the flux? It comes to 2.86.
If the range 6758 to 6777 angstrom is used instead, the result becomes 2.86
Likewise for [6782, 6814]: 2.84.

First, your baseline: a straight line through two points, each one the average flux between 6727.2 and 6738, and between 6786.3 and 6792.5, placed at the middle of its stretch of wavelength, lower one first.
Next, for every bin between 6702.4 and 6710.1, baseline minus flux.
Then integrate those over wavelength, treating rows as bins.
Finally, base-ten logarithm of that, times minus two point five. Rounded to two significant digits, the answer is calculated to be -1.0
